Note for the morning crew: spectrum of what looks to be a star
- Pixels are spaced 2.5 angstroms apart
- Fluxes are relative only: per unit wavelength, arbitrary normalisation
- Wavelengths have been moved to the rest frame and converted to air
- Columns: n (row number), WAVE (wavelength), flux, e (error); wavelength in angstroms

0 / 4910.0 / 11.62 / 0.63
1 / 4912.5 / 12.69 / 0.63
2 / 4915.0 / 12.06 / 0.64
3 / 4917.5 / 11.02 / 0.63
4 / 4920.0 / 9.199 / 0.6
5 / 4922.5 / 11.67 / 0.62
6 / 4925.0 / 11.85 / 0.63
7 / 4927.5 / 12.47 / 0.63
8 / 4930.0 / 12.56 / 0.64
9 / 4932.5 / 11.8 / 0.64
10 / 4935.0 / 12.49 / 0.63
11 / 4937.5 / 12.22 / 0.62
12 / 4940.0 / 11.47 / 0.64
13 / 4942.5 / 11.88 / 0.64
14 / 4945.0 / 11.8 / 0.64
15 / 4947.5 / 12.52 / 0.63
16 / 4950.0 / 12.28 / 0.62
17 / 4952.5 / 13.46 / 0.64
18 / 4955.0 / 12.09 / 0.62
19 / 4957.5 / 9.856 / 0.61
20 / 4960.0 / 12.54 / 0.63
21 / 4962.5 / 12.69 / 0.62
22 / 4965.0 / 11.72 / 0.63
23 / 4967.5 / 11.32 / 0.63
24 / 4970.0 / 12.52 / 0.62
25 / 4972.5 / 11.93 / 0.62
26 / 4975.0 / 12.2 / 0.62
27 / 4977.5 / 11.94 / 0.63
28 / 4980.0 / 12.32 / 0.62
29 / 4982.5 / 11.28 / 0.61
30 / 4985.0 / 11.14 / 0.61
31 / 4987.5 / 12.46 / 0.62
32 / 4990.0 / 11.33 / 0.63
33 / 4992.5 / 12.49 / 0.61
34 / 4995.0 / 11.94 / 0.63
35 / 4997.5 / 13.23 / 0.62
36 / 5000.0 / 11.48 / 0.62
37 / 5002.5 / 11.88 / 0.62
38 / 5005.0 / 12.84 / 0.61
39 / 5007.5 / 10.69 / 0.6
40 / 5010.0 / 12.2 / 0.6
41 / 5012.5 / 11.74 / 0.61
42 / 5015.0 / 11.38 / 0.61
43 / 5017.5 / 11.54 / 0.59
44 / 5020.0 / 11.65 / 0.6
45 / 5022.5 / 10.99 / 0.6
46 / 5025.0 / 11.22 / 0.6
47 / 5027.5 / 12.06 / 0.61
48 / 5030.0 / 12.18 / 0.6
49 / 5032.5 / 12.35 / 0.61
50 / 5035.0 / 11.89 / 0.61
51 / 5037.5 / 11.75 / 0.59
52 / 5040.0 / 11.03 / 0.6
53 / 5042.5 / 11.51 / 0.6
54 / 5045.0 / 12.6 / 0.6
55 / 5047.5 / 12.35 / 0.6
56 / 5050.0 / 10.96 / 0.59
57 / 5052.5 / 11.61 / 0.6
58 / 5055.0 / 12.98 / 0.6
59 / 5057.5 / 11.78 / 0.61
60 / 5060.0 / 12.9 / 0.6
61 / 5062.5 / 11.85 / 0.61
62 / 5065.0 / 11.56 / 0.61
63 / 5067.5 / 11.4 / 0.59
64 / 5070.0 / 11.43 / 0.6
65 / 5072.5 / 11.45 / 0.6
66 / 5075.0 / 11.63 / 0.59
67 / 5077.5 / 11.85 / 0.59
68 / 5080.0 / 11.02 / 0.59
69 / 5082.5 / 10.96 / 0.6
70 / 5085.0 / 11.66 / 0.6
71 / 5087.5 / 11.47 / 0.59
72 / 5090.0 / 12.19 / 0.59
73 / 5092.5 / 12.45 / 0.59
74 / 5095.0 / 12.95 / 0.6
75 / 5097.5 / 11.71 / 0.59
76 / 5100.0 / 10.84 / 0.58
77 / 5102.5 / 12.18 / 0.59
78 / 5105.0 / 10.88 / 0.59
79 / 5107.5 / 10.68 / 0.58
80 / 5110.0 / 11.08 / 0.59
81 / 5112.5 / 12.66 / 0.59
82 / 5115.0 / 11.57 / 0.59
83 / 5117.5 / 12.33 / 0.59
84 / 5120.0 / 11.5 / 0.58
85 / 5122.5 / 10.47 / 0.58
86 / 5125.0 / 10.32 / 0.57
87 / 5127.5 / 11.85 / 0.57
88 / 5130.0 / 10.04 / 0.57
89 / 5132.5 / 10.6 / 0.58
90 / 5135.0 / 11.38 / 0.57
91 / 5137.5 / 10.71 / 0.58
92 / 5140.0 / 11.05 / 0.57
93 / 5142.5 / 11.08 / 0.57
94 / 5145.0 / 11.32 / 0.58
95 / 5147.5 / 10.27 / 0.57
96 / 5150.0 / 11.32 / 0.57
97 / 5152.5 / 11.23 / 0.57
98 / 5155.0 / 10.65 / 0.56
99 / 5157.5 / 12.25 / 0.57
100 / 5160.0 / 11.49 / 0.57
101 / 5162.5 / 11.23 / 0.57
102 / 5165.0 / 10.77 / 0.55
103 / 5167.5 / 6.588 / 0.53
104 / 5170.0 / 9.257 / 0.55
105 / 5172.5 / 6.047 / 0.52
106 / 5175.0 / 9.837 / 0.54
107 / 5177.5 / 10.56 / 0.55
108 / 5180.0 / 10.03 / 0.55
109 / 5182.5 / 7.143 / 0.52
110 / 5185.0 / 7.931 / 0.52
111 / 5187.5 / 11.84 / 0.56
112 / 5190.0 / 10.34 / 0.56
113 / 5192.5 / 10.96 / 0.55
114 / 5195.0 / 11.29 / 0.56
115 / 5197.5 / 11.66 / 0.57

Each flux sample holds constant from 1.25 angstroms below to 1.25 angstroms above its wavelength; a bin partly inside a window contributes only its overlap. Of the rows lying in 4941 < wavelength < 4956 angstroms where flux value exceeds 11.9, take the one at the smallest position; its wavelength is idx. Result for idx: 4947.5 angstroms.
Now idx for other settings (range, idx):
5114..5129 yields 5117.5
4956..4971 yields 4960.0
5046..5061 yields 5047.5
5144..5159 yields 5157.5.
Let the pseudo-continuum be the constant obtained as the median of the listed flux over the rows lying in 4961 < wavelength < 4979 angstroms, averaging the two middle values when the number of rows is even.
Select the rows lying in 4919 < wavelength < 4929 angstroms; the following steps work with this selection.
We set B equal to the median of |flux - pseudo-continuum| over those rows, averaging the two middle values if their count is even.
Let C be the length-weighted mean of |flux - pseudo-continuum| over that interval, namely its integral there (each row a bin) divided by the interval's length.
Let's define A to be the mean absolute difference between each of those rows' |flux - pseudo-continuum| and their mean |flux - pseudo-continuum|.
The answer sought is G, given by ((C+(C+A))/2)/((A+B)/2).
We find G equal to 1.99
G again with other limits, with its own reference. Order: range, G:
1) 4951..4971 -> 1.92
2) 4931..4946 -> 1.95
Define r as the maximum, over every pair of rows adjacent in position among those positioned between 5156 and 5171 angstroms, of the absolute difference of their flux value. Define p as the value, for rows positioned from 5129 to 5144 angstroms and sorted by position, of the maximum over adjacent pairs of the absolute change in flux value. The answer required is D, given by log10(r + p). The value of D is 0.7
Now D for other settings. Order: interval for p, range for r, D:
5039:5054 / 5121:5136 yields 0.5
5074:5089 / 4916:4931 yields 0.5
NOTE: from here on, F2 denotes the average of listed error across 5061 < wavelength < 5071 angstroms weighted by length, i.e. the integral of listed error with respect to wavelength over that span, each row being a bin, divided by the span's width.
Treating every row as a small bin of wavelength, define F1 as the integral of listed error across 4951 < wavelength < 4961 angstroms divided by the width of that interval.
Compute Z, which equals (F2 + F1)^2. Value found 1.51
